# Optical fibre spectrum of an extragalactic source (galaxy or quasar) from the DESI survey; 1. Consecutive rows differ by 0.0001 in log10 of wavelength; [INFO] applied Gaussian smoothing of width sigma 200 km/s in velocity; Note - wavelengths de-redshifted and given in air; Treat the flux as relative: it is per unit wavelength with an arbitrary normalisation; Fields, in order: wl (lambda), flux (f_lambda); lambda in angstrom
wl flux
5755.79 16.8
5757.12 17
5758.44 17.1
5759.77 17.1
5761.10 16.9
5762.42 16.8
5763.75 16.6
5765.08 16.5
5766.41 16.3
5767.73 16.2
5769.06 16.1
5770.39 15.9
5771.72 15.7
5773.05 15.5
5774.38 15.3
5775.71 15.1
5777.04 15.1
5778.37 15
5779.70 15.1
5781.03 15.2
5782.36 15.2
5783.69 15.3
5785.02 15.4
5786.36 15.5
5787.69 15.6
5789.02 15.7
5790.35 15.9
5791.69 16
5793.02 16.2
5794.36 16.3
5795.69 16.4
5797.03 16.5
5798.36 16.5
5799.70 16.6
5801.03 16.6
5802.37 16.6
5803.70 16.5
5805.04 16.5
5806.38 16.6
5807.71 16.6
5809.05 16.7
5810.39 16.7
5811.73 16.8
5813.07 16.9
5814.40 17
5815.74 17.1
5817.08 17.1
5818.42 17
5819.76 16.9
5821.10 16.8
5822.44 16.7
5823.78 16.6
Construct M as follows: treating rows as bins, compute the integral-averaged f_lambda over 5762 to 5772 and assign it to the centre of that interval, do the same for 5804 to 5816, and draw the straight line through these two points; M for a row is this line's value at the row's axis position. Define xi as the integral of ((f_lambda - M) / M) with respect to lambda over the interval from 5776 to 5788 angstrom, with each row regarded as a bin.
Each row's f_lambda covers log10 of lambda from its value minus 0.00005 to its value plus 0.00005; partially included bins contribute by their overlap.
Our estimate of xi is -0.9 angstrom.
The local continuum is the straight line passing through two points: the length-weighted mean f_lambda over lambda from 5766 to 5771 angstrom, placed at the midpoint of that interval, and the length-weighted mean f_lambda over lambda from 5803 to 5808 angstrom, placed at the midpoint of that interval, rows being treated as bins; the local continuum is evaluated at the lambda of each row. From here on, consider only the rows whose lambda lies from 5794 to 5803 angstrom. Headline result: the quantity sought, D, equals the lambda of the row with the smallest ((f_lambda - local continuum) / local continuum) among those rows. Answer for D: 5794.36 angstrom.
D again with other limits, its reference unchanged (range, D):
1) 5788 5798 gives 5789.02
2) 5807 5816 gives 5807.71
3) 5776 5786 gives 5778.37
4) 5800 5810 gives 5805.04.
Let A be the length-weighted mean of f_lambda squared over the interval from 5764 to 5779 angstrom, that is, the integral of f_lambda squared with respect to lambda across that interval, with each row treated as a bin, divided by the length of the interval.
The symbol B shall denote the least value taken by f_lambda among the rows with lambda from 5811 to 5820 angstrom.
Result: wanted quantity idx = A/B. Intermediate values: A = 248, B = 16.8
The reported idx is 14.7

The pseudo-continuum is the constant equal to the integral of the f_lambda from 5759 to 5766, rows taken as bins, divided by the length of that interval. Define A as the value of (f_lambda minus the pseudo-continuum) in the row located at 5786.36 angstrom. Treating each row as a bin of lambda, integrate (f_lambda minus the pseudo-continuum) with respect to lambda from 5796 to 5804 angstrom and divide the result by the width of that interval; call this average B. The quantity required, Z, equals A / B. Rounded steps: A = -1.25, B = -0.2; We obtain 6.2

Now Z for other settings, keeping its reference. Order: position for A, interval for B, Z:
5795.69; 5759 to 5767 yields 9.3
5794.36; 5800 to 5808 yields 2.5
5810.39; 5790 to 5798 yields 0.1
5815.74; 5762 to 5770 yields -1.0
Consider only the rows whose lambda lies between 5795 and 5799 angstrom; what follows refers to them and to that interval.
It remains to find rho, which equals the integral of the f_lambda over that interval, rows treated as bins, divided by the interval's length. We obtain 16.5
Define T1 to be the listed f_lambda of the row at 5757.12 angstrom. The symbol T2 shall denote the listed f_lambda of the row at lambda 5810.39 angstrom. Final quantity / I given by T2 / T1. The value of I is 0.982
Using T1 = 17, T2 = 16.7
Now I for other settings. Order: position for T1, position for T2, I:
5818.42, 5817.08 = 1.006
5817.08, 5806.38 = 0.971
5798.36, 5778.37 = 0.909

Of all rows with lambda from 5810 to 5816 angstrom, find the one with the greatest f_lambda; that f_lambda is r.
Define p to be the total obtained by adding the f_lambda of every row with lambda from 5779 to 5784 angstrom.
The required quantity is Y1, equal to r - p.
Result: -44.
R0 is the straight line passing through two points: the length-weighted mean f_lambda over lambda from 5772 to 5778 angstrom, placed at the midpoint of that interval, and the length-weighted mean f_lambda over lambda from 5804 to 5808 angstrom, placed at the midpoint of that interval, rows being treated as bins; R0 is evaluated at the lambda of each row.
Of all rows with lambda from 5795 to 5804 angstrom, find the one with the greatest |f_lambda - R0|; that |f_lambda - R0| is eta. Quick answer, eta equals 0.3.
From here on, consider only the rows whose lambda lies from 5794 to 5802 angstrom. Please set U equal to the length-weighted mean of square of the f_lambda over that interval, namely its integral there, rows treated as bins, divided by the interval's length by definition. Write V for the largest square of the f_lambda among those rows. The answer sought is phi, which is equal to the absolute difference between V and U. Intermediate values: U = 272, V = 276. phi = 3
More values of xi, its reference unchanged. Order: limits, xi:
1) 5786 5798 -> -0.4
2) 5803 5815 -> 0.0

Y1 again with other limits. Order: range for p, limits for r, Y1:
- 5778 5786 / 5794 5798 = -75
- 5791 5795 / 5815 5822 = -31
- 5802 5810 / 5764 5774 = -83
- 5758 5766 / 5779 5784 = -86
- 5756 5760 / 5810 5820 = -34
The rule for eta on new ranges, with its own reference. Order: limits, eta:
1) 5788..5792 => 0.1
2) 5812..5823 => 0.5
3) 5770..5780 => 0.8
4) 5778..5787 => 0.4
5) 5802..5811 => 0.2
